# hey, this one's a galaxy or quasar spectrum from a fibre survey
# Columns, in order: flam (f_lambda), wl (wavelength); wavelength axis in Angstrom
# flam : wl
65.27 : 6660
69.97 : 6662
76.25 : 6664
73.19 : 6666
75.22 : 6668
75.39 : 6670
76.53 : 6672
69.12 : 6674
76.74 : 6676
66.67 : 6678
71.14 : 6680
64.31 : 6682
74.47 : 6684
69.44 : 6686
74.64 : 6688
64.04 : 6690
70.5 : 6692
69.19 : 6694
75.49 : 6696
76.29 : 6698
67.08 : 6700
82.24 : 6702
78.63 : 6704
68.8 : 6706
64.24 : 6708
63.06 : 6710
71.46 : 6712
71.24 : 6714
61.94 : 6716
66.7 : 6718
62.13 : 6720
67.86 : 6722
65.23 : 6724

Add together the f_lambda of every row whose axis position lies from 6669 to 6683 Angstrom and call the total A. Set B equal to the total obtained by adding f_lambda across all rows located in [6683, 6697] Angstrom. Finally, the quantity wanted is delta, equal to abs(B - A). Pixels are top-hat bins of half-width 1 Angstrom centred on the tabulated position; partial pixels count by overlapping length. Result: 2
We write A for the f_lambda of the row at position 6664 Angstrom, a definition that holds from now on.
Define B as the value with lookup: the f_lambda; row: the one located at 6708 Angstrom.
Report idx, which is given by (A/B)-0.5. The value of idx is 0.7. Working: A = 76.25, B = 64.24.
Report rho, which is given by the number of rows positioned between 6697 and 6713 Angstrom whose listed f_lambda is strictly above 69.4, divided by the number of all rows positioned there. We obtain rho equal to 0.50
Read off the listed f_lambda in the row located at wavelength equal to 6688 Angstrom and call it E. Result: 74.64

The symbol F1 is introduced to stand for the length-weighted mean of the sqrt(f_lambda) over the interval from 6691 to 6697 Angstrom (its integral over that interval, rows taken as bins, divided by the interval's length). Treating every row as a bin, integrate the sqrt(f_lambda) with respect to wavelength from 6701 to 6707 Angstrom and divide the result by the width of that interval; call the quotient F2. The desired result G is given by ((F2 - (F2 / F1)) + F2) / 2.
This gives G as 8.23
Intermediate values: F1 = 8.5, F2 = 8.74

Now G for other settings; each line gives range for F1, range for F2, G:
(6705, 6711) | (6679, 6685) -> 7.84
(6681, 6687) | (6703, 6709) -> 7.89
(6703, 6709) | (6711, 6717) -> 7.76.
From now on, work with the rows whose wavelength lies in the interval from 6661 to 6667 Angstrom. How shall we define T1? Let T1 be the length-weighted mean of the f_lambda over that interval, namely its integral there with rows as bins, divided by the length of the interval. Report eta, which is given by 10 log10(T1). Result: 18.6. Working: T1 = 73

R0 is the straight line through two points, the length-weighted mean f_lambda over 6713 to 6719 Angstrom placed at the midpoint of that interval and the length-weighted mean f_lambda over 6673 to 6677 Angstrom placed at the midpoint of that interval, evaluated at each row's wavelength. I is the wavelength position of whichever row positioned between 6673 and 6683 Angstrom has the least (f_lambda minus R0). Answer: 6682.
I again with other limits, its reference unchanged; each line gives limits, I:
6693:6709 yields 6708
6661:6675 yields 6662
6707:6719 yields 6716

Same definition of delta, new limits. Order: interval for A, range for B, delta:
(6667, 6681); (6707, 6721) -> 50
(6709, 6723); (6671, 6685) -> 35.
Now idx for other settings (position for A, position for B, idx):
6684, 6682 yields 0.7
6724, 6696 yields 0.4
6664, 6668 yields 0.5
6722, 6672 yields 0.4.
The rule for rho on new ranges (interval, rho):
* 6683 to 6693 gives 0.80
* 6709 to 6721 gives 0.33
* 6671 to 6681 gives 0.60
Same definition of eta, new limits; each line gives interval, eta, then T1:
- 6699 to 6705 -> 18.8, 76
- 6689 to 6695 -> 18.3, 68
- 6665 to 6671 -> 18.7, 75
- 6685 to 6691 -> 18.4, 69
